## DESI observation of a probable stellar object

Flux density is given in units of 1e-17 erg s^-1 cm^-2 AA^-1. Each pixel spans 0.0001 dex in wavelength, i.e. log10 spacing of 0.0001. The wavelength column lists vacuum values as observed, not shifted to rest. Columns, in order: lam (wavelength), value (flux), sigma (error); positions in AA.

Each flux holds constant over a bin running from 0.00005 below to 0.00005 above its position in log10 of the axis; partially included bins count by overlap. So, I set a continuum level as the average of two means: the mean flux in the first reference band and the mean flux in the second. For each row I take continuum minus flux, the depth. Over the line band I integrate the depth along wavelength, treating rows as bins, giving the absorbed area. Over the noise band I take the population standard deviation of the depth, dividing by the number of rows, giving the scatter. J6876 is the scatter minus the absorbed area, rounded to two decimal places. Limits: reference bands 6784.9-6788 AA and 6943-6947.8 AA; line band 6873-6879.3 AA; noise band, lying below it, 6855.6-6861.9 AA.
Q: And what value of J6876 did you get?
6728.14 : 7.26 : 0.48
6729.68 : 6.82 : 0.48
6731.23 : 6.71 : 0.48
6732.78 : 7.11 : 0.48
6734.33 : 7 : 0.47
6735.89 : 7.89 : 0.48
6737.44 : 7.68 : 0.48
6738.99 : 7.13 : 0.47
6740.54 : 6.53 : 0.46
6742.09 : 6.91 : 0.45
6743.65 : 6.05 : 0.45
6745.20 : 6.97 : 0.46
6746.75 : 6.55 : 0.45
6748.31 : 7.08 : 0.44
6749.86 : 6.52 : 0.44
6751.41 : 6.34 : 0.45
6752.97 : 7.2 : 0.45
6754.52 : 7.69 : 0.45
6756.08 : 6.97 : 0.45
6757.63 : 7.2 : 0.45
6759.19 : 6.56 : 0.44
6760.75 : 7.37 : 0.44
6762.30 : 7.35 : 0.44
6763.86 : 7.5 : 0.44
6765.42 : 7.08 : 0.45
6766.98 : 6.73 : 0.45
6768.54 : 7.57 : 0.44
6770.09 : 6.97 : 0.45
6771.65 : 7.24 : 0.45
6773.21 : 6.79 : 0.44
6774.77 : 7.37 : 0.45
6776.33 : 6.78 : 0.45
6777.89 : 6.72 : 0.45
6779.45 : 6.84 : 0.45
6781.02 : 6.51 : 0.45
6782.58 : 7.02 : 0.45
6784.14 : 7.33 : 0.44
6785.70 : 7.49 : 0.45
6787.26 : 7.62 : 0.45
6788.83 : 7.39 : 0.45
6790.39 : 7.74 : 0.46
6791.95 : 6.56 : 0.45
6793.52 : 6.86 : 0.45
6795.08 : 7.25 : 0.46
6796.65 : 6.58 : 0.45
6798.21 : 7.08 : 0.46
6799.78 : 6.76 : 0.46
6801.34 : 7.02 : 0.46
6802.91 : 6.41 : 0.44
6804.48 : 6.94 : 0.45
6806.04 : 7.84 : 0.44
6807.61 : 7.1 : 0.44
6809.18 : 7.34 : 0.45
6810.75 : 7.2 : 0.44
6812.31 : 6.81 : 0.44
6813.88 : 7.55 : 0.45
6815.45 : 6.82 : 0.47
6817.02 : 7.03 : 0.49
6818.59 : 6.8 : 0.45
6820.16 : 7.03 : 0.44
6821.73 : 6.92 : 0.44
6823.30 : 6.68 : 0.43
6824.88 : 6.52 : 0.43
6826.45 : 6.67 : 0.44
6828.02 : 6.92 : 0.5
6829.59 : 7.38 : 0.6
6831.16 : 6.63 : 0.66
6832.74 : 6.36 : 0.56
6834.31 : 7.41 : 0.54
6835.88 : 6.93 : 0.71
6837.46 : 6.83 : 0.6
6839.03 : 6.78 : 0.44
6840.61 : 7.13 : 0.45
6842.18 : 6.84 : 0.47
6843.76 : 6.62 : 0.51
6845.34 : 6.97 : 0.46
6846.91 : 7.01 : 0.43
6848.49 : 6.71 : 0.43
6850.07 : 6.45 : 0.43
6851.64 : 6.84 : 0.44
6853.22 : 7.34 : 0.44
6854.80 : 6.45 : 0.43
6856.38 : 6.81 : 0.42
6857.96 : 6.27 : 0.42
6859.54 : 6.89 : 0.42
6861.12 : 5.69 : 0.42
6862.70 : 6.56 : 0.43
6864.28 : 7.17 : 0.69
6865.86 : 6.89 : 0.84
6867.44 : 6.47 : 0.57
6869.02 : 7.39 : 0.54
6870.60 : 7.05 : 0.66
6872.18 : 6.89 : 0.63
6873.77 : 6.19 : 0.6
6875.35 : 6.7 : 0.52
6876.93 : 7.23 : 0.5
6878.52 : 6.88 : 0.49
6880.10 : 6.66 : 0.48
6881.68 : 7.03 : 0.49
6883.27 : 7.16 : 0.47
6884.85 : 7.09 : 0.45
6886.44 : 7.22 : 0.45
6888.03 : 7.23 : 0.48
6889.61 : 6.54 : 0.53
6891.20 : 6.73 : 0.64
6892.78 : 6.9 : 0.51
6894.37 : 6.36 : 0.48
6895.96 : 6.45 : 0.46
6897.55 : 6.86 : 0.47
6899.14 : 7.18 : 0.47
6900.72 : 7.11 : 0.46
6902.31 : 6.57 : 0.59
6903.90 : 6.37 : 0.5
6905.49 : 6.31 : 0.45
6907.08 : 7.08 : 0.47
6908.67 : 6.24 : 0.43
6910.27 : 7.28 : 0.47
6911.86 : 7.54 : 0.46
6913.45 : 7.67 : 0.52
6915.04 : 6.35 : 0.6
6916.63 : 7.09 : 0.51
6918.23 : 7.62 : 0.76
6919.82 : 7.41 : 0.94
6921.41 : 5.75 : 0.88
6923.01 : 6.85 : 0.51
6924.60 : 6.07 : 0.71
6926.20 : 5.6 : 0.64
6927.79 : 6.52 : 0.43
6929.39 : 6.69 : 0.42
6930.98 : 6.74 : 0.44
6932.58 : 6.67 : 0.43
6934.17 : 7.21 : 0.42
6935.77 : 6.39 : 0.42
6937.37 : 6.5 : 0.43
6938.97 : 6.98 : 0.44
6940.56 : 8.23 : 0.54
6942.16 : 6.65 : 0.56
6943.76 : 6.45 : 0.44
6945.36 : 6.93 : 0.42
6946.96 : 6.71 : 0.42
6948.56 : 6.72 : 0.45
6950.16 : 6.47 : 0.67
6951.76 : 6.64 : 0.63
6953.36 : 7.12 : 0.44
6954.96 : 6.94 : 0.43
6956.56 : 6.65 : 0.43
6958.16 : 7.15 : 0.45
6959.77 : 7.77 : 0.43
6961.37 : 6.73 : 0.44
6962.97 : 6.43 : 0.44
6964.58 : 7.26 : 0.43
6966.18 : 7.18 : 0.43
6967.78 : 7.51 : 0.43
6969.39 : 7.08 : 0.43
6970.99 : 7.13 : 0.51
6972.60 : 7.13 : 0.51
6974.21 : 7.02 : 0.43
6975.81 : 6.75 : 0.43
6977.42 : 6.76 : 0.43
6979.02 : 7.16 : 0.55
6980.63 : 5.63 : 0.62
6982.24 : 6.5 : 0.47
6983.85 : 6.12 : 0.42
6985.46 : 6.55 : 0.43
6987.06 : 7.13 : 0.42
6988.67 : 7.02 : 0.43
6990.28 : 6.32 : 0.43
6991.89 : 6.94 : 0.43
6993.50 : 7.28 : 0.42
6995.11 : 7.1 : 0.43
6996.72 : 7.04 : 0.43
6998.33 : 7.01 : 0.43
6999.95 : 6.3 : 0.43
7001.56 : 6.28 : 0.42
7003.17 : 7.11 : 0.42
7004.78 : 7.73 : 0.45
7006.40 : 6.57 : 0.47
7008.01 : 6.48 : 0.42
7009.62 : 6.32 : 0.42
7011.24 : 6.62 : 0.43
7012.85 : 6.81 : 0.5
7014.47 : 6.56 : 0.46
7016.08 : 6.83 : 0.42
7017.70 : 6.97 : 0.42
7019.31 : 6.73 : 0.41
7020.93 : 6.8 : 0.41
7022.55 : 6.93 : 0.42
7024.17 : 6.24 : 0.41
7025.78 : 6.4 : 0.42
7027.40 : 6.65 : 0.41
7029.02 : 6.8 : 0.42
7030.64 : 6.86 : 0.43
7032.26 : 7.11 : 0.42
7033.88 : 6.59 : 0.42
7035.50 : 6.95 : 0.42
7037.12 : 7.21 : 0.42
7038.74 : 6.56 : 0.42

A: -1.90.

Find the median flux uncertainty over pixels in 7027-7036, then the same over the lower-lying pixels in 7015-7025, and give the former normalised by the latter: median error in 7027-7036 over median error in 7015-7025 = 1.01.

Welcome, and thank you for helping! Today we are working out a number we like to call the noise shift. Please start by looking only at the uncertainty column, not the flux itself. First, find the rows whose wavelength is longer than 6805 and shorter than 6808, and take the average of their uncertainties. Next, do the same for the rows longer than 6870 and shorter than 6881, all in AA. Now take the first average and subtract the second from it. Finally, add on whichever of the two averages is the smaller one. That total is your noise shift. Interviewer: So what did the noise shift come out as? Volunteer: 0.33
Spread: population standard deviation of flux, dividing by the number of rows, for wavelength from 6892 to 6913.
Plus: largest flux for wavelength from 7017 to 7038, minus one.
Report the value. 6.62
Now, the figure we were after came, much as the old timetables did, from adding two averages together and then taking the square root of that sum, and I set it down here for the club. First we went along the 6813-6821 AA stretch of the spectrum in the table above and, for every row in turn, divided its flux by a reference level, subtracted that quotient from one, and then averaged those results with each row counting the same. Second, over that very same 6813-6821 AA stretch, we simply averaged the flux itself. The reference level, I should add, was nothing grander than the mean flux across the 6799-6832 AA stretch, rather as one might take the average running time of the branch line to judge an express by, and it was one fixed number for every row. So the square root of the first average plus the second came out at 2.65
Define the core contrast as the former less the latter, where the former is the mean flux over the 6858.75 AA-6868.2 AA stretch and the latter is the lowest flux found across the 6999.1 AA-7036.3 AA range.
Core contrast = 0.37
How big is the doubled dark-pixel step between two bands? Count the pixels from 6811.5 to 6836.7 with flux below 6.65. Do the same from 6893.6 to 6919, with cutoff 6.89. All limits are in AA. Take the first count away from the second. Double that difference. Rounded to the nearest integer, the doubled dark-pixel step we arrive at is 10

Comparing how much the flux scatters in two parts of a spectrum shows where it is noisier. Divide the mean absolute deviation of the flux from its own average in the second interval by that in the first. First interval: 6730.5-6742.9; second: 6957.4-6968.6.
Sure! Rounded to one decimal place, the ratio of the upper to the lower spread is 1.0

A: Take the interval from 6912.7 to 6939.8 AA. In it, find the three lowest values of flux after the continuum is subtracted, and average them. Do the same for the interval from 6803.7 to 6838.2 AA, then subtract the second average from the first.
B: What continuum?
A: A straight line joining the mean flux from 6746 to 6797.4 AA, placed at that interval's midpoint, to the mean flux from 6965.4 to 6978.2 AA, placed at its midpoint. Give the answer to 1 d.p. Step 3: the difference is -0.7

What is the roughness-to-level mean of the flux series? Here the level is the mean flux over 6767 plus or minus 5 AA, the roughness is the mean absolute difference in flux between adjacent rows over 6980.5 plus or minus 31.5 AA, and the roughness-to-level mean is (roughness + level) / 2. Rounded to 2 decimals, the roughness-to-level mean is 3.81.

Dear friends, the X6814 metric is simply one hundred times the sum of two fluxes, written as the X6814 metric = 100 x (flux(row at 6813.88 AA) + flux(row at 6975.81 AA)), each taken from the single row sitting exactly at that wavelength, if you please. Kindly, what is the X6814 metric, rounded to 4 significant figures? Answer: 1430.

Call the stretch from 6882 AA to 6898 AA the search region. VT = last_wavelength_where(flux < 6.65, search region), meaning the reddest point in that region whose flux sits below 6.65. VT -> 6895.96 AA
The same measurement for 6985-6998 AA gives 6990.28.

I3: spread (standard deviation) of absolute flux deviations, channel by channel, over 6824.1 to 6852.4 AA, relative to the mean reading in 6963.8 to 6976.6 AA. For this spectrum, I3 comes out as 0.20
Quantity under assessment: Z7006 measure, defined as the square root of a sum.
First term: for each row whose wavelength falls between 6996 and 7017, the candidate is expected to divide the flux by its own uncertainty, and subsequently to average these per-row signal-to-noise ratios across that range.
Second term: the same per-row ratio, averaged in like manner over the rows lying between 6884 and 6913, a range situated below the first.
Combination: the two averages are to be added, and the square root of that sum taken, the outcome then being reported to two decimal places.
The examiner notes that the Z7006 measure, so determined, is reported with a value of 5.44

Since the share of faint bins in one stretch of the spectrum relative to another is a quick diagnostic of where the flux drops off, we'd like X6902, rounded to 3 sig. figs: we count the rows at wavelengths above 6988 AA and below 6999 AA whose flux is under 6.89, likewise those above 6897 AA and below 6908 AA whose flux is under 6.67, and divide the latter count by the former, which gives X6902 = 3.00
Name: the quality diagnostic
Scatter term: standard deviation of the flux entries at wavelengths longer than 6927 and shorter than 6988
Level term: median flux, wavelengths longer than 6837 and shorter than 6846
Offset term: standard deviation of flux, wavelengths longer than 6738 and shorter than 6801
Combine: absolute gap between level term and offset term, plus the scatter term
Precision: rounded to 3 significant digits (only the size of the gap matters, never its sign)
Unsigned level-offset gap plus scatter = 6.89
